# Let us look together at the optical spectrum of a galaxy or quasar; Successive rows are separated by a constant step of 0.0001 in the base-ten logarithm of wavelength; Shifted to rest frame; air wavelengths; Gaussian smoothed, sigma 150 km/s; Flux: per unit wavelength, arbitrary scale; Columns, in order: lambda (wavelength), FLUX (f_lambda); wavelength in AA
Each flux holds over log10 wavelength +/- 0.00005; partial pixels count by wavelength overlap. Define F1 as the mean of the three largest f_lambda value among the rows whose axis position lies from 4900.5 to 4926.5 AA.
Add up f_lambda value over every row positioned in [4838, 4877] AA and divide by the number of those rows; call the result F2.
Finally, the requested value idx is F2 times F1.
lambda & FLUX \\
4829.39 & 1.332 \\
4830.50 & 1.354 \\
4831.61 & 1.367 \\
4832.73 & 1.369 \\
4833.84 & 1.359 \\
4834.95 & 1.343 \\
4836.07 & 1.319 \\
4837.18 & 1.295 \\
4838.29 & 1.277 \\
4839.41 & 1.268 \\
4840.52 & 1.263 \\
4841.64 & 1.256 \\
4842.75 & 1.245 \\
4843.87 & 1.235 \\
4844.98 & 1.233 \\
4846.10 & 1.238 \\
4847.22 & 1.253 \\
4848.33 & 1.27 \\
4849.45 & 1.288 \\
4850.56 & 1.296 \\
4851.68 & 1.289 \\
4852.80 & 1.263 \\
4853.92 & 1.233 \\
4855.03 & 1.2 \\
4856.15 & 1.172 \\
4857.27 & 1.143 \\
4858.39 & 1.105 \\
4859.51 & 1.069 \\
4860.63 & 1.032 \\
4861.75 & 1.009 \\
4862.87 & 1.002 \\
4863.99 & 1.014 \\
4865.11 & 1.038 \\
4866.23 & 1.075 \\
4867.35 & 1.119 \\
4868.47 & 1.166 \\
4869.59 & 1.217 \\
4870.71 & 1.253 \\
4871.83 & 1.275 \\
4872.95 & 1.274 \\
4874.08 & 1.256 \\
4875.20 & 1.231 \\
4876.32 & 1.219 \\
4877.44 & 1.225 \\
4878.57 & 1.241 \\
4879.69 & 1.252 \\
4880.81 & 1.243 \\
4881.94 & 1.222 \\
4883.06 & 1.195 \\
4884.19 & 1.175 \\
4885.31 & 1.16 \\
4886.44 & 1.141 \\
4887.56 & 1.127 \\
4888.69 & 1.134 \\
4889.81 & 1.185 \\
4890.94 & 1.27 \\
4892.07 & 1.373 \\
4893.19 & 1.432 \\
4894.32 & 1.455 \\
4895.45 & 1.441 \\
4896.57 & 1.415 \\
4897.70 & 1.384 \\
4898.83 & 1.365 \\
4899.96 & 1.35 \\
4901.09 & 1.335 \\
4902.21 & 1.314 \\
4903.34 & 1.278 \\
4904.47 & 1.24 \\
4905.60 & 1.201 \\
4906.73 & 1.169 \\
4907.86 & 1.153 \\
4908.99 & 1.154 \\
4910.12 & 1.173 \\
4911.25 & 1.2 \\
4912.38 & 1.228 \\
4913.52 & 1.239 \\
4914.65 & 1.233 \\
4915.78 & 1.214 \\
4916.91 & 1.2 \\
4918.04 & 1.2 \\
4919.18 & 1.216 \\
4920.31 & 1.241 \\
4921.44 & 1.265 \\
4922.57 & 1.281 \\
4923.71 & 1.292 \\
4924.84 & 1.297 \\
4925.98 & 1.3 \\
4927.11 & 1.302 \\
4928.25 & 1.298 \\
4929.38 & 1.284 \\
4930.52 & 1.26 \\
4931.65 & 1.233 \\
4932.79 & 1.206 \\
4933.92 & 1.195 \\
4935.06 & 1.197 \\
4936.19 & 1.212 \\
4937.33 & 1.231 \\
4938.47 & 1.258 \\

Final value 1.57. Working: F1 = 1.32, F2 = 1.19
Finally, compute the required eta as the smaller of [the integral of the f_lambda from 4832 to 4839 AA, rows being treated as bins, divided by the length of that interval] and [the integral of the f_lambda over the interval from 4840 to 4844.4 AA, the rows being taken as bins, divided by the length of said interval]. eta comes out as 1.25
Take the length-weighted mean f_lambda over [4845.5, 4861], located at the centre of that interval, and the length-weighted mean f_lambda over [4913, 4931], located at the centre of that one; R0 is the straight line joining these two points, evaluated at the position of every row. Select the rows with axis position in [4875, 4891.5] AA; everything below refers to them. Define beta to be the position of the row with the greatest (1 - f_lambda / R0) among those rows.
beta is 4887.56 AA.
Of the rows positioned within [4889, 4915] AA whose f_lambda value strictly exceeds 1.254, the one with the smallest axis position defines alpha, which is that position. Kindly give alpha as 4890.94 AA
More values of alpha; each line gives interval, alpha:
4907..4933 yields 4921.44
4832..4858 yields 4832.73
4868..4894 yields 4871.83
